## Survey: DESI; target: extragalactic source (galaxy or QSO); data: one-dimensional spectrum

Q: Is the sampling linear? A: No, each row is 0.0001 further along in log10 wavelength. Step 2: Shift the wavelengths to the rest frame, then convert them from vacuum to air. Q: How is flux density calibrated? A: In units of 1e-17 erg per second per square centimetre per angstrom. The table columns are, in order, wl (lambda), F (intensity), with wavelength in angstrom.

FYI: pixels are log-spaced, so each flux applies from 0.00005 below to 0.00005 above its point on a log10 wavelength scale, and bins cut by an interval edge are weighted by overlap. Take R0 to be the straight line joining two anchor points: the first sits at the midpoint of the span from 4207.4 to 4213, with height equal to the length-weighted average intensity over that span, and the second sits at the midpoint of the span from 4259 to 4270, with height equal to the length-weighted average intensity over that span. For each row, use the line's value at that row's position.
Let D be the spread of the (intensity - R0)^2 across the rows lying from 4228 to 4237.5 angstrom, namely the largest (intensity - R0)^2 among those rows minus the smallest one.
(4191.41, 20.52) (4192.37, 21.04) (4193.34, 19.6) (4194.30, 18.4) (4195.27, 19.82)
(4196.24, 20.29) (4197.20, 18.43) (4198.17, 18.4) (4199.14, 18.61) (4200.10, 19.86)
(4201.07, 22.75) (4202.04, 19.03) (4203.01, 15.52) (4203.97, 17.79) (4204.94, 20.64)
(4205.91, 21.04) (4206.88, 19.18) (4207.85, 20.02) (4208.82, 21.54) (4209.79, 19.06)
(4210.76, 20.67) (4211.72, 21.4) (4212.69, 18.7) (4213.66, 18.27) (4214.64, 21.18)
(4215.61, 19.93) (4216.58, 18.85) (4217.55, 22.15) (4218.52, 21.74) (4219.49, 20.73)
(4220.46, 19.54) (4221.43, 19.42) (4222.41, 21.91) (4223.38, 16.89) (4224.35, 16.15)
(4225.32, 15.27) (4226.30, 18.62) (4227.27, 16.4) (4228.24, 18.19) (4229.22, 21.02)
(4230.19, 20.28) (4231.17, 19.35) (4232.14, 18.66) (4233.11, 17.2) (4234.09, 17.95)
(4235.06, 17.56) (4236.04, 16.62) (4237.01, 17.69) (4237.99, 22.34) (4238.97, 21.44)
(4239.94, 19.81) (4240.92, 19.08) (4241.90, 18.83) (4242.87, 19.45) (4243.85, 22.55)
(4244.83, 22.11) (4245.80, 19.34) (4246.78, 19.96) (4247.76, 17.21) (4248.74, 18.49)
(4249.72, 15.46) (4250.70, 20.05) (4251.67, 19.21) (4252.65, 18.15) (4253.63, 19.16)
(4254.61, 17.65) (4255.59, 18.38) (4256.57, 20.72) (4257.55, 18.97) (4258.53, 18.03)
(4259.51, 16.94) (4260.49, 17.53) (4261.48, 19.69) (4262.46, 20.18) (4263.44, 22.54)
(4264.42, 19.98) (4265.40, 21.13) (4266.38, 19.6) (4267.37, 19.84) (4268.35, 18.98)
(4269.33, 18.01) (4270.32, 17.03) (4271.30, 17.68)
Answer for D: 11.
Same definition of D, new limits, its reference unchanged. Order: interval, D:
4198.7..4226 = 24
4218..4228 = 23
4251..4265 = 9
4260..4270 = 9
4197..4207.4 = 24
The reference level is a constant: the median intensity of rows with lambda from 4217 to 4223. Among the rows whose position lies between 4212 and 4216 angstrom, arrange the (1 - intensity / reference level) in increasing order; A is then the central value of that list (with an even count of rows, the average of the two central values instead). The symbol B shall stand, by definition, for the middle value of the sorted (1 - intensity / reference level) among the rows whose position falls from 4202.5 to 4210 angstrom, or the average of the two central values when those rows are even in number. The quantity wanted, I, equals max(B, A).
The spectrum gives 0.09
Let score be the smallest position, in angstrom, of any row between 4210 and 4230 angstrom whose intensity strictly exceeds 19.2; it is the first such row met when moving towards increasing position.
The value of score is 4210.76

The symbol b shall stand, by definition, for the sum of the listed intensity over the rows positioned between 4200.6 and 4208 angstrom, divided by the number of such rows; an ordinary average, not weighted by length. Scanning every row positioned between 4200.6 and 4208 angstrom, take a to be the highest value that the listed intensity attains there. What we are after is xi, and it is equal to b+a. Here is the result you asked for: 42.2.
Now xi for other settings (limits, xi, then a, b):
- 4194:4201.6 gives 42.3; 22.75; 19.6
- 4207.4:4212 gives 42.1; 21.54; 20.5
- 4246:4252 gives 38.4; 20.05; 18.4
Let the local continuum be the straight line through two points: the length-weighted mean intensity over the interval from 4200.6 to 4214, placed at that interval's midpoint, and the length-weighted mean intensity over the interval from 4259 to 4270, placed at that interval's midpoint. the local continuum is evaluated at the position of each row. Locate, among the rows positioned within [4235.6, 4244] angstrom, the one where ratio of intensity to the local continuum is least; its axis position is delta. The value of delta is 4236.04 angstrom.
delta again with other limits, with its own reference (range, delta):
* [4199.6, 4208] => 4203.01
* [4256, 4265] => 4259.51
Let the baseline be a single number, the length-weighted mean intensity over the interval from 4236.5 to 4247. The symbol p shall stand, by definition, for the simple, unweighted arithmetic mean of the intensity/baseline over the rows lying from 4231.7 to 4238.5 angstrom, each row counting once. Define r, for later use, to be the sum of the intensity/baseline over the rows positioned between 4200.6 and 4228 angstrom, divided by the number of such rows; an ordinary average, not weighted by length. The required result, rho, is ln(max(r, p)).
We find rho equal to -0.04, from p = 0.904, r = 0.96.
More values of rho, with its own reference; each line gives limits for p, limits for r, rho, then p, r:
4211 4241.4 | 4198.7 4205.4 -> -0.05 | 0.947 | 0.95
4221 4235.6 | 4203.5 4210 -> -0.02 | 0.905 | 0.98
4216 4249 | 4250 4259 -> -0.05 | 0.949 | 0.94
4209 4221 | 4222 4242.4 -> 0.00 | 0.997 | 0.92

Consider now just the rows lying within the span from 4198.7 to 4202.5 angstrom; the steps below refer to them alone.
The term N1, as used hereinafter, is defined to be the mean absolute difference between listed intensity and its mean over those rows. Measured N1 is 1.3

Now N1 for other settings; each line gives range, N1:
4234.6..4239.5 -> 2.2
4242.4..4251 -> 1.6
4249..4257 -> 1.2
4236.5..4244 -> 1.5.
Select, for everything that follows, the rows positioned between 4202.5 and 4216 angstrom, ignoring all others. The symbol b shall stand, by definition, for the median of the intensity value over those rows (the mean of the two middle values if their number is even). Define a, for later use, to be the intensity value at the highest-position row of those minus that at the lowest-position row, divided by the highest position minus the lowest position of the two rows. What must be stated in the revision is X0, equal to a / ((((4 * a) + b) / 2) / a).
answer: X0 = 0.0115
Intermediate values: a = 0.35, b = 20.0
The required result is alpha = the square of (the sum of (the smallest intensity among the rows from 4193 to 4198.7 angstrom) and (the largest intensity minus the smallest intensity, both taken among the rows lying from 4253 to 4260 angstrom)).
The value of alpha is 492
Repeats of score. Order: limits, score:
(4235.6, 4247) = 4237.99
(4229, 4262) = 4229.22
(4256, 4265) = 4256.57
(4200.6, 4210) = 4201.07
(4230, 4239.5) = 4230.19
